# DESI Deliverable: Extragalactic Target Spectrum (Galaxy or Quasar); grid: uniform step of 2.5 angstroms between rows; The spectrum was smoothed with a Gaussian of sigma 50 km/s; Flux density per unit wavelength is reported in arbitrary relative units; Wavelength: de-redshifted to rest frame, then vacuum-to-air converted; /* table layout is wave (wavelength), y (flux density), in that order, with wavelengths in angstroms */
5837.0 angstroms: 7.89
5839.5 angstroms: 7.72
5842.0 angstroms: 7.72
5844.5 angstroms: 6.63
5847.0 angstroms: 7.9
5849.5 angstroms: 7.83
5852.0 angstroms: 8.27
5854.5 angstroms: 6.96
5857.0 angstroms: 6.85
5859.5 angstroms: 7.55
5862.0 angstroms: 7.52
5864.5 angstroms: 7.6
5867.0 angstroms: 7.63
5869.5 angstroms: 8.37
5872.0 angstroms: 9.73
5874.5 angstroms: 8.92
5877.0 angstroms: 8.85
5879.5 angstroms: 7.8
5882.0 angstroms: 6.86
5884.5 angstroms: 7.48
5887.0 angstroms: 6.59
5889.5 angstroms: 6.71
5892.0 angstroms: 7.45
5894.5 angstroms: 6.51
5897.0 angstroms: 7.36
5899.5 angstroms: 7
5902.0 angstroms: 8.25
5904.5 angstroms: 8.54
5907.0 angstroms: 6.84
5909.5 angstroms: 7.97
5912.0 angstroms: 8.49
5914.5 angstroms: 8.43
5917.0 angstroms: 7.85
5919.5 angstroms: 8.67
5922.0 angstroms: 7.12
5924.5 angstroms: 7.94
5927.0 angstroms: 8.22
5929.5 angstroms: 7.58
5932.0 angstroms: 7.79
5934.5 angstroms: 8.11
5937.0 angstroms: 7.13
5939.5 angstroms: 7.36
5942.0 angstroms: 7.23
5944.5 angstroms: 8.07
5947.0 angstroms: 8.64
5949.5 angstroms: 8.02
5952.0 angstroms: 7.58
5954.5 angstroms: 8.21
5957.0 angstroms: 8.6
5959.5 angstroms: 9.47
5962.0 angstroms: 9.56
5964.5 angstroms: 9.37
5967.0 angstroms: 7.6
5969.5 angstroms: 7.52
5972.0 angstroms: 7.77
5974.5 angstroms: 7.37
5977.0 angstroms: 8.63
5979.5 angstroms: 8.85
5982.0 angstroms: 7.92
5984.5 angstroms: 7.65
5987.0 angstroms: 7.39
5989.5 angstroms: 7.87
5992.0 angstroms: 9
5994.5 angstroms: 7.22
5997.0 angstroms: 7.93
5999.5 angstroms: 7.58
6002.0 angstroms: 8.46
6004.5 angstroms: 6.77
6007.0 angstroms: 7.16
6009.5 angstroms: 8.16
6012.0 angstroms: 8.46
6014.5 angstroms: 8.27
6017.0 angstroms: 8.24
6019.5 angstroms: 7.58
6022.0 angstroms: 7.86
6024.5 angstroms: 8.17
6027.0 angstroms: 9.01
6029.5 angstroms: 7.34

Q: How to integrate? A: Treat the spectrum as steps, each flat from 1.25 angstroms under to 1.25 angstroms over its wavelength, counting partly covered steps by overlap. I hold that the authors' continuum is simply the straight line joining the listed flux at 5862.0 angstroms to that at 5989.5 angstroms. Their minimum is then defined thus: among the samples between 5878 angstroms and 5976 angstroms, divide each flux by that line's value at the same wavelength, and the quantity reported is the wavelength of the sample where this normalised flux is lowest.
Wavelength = 5894.5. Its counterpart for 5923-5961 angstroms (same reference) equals 5937.0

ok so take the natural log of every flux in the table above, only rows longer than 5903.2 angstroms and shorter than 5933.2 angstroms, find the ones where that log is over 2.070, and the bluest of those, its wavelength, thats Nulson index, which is 5904.5 angstroms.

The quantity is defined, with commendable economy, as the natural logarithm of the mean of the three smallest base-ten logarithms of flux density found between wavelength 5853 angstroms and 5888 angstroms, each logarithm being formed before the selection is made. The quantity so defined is -0.19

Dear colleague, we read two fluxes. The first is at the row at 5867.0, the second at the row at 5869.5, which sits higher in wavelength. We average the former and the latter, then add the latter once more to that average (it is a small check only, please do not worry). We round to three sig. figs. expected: 16.4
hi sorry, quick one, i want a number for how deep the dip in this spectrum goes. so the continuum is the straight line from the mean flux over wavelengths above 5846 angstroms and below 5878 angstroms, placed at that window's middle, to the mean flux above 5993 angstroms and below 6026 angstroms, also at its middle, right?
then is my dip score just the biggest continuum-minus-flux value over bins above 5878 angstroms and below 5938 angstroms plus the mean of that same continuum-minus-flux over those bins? 1.8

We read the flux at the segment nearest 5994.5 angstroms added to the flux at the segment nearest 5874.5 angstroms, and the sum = 16.1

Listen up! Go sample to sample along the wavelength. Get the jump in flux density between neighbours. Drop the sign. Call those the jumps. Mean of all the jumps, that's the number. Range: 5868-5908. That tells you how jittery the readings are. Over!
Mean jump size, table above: 0.8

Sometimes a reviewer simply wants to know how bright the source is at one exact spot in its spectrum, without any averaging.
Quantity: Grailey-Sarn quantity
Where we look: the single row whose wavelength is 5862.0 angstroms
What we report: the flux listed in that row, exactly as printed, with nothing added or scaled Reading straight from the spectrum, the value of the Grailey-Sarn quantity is 7.52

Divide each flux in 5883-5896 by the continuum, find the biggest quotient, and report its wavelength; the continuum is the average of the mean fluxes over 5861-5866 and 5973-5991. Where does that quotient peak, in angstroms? 5884.5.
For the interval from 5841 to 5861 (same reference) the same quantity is 5852.0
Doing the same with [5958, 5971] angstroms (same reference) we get 5962.0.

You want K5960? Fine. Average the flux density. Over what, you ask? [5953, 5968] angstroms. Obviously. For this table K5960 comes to 8.80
